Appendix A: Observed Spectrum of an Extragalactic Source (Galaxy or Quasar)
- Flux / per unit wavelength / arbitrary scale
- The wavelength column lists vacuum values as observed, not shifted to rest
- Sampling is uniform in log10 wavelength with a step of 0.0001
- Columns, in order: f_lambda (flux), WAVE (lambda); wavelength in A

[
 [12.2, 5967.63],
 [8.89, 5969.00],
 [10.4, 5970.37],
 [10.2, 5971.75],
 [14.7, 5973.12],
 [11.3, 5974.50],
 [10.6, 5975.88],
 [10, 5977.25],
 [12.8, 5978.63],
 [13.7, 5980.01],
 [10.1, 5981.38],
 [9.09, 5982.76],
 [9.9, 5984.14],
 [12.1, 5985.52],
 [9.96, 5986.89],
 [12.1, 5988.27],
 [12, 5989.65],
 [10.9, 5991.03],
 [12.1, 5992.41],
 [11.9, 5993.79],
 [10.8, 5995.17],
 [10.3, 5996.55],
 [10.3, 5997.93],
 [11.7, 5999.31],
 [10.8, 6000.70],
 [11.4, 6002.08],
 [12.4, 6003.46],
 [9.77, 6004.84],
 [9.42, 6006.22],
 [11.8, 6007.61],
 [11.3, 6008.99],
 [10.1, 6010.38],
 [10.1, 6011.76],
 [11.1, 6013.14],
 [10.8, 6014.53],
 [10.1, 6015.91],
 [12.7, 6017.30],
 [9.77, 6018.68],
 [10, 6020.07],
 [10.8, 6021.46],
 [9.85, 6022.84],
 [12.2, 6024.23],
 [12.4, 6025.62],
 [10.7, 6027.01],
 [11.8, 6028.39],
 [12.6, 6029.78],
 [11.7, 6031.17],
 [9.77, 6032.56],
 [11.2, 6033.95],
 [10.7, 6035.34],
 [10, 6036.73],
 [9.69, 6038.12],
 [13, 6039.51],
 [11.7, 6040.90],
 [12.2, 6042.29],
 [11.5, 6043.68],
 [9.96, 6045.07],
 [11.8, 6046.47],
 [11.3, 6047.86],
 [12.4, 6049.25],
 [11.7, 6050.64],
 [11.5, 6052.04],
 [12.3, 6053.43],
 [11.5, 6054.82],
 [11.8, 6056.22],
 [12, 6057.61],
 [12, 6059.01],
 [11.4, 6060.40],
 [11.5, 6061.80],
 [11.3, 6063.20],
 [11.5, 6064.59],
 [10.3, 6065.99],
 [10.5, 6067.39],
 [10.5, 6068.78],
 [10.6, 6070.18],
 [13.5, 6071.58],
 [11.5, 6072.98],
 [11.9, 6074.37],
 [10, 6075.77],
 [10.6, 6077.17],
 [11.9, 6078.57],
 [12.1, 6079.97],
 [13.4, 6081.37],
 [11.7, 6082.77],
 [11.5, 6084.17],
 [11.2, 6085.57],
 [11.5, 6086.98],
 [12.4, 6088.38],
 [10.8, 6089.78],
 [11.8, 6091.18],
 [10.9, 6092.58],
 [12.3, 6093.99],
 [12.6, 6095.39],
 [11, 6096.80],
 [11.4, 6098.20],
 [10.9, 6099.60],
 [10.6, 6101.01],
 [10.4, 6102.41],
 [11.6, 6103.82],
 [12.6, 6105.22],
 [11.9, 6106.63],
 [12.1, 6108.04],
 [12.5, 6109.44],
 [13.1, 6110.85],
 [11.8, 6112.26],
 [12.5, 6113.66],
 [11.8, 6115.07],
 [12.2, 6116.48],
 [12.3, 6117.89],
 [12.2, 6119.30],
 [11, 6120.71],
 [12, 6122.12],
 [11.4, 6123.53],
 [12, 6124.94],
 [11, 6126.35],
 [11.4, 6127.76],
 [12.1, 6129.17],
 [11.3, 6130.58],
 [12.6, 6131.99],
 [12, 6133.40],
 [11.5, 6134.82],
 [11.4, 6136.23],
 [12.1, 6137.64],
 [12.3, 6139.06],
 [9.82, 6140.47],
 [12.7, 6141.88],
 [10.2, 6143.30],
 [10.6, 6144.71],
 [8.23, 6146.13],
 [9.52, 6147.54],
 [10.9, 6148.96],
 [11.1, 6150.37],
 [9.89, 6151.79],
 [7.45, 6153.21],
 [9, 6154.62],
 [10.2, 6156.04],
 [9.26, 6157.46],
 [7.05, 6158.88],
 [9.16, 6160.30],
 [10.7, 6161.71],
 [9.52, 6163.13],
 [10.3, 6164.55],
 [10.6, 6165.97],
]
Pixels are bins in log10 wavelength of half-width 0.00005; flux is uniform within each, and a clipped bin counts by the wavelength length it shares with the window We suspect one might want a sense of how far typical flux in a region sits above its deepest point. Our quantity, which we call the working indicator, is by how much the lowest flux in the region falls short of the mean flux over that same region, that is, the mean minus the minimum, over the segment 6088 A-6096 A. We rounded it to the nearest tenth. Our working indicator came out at 1.0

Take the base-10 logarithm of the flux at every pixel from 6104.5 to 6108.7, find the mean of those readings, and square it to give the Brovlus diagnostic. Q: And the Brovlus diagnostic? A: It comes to 1.18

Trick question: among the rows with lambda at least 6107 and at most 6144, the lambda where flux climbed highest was 6110.85 A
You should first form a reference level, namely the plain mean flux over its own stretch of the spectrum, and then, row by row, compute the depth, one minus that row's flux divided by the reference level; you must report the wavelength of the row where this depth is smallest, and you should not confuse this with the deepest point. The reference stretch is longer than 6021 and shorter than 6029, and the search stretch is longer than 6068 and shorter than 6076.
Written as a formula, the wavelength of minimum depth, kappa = 6071.58 A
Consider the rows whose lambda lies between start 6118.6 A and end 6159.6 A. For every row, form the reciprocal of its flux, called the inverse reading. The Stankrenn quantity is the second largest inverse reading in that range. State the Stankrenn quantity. 0.134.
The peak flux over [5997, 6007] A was 12.4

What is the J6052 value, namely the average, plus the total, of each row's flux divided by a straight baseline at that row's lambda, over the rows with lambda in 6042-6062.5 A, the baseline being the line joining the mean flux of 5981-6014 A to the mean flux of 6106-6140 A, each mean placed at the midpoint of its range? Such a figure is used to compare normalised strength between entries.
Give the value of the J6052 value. 16.4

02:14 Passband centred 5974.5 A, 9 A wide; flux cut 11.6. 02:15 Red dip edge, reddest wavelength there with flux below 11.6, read 5977.25 A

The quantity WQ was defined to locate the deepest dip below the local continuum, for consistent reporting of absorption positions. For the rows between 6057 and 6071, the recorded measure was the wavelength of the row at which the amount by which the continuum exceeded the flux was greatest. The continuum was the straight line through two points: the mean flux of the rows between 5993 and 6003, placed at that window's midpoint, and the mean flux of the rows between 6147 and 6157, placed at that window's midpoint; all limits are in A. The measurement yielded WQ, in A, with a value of 6065.99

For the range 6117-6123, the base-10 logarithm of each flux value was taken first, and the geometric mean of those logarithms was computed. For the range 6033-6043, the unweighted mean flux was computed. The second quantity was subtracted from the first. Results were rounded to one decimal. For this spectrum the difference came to -10.1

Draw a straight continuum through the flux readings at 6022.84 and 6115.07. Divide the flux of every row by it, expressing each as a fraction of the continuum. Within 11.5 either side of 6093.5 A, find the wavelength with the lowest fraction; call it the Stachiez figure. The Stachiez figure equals 6102.41 A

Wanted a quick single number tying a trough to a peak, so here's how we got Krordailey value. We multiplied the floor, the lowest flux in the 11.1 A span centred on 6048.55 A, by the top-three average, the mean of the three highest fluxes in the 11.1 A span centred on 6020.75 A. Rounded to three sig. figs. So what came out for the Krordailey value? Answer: 124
